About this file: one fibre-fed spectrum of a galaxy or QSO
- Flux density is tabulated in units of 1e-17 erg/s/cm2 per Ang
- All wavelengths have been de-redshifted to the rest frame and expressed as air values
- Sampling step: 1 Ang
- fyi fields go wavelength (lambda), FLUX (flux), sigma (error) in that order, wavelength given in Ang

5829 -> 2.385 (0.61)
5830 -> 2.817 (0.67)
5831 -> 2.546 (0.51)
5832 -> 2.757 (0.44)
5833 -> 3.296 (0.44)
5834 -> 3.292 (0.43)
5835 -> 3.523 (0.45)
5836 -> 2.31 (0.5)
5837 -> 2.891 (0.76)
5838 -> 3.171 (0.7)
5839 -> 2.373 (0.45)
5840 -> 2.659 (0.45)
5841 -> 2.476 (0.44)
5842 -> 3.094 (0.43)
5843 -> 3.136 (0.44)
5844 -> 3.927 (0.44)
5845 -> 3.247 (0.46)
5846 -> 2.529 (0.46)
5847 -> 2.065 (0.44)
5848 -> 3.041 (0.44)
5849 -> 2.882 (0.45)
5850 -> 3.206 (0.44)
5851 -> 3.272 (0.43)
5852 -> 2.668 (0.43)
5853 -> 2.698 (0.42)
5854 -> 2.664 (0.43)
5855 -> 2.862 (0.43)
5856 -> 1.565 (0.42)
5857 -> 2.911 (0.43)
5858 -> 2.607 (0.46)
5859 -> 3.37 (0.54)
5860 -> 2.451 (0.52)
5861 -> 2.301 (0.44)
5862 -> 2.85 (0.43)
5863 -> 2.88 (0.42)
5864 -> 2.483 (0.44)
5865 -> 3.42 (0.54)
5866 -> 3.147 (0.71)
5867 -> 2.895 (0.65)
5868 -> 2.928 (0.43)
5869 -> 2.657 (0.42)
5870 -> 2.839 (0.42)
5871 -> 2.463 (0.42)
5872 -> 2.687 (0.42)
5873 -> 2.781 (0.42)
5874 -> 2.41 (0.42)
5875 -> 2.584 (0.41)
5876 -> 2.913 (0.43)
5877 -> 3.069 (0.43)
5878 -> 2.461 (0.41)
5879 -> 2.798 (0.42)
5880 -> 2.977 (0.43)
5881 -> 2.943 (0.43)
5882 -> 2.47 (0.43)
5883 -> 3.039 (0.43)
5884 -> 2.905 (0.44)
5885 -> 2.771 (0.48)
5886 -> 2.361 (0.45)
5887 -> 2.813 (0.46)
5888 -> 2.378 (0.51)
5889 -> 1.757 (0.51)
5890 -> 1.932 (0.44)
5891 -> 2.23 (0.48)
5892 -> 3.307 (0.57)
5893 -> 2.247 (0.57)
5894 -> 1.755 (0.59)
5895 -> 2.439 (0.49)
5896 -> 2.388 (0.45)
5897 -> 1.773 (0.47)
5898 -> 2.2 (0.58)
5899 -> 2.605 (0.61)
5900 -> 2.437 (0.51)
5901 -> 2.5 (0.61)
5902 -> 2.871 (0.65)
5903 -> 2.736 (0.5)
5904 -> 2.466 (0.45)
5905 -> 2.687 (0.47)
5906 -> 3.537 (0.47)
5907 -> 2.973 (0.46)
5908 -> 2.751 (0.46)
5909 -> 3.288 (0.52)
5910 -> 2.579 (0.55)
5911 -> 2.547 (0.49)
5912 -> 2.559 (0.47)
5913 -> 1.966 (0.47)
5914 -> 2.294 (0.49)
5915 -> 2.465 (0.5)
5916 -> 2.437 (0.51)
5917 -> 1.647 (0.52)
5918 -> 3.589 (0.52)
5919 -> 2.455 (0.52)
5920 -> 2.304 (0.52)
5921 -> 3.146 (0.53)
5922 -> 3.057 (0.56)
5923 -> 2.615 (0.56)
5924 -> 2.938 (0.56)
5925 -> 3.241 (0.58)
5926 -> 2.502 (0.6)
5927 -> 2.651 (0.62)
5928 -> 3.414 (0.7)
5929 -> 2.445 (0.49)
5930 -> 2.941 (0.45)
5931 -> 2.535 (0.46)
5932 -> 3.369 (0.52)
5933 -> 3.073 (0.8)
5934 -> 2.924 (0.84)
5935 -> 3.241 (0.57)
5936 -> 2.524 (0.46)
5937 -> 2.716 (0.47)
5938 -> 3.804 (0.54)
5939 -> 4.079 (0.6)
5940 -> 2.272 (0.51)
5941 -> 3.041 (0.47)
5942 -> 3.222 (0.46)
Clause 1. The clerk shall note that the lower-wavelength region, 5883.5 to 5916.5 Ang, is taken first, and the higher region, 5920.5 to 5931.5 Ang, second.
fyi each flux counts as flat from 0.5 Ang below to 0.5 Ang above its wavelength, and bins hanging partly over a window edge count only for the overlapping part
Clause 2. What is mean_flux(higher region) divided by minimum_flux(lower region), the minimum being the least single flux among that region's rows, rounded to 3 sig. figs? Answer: 1.63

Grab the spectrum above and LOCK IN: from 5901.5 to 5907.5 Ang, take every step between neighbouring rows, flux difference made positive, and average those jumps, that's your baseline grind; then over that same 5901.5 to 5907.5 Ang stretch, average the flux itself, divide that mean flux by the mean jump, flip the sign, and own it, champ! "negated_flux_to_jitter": -7.1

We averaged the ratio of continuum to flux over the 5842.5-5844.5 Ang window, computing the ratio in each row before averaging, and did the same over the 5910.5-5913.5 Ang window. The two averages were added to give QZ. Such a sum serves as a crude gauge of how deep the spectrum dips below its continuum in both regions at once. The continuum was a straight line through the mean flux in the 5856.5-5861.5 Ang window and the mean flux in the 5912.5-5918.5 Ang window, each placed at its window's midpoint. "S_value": 1.85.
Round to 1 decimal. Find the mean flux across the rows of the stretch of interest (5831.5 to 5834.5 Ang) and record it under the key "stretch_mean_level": 3.1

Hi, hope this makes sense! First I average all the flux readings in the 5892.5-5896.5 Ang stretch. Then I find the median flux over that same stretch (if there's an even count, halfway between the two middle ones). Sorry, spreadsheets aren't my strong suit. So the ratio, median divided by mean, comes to 1.05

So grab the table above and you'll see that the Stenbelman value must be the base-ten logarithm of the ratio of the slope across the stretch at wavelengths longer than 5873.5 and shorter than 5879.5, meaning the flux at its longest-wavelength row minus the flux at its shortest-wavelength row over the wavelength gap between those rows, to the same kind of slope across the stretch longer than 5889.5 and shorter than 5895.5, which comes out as -0.1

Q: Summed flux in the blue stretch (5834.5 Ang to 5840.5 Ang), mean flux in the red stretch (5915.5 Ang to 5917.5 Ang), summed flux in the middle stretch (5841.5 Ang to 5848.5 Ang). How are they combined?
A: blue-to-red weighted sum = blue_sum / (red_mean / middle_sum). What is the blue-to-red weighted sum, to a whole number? 174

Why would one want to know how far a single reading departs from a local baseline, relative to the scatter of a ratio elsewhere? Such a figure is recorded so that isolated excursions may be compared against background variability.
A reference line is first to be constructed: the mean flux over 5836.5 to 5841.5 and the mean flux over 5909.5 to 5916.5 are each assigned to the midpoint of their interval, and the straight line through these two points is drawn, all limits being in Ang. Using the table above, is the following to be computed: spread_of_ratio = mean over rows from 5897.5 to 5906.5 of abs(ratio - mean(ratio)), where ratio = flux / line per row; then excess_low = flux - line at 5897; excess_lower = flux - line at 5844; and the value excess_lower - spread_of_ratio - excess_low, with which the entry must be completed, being 1.8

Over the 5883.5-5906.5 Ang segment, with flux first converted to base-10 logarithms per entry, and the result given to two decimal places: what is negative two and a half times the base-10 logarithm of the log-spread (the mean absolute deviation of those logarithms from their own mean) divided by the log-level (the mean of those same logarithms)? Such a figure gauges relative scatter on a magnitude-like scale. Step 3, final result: 2.03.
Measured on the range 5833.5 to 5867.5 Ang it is 2.24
